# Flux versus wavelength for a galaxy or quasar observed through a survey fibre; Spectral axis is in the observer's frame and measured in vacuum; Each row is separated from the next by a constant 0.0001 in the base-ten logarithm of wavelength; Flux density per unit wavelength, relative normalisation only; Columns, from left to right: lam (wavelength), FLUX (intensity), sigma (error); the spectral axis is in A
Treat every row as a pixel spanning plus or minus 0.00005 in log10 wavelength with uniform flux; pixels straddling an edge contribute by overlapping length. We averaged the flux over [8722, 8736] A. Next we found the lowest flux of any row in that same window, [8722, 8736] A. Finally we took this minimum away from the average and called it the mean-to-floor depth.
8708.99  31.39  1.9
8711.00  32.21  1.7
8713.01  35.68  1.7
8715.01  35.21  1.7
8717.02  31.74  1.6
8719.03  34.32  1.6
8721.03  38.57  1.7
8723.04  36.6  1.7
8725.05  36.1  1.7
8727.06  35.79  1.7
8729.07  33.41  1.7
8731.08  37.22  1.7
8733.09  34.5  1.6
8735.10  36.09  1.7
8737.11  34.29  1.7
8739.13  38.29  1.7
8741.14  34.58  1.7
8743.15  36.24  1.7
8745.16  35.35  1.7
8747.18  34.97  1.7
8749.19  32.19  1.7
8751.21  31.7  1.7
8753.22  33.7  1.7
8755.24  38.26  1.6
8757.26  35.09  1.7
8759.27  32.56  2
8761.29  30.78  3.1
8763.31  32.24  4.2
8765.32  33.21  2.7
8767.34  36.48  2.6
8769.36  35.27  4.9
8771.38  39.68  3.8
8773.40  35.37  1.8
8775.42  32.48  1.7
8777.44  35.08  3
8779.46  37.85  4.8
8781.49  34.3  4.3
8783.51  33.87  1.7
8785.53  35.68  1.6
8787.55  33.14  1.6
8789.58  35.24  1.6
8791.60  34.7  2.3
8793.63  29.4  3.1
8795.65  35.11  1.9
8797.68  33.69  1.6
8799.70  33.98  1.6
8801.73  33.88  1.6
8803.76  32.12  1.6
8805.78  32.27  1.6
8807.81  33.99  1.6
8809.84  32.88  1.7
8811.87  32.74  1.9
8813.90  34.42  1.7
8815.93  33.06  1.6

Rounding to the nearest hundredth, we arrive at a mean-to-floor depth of 2.26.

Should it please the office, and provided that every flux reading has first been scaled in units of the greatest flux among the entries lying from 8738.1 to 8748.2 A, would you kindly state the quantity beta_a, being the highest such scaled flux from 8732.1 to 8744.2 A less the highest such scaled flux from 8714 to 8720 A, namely 0.080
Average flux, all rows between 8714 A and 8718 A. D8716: 33.5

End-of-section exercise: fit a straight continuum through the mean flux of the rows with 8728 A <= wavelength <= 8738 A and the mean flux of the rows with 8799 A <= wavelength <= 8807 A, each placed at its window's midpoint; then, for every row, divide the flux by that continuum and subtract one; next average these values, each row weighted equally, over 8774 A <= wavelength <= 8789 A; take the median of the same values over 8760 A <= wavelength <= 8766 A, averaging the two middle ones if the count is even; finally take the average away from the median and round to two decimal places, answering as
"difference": -0.09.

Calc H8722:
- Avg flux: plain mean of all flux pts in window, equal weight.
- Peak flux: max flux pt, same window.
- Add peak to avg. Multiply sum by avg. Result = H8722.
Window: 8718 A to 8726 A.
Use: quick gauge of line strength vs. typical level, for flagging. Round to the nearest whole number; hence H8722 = 2729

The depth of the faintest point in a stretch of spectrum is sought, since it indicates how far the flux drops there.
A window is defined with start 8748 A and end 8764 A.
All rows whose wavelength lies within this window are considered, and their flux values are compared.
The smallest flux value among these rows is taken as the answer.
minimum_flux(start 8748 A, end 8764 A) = 30.78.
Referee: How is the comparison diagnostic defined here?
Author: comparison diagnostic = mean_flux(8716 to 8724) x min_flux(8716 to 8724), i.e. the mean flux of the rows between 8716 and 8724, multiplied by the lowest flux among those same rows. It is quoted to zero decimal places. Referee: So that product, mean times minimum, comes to 1121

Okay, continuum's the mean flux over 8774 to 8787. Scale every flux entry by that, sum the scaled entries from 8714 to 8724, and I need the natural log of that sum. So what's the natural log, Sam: 1.62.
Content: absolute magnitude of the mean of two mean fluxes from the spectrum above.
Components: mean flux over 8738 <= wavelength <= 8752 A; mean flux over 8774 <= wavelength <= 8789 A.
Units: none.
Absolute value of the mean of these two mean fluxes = 34.7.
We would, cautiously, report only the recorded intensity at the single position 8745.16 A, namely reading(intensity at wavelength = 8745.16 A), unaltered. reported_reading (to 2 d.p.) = 35.35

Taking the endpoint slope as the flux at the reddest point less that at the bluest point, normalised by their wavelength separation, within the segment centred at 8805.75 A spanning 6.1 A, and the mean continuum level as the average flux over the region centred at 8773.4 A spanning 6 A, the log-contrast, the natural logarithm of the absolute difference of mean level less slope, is 3.57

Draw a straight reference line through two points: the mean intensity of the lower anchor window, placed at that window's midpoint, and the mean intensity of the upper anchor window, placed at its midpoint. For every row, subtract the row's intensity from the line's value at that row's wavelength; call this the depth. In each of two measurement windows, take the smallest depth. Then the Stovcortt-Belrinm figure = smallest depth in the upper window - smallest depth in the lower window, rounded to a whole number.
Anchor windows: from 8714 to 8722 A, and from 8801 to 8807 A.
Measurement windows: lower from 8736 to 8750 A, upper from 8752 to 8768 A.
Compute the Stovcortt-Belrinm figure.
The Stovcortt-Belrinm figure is 0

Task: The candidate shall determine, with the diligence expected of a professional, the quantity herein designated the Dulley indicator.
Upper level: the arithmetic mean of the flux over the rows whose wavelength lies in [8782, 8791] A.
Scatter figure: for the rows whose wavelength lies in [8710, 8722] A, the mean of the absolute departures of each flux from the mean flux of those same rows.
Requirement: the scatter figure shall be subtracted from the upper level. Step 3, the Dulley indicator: 32.6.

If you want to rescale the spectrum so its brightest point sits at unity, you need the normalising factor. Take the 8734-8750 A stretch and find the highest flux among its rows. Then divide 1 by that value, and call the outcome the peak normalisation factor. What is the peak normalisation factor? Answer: 0.0261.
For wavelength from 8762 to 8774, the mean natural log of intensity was 3.56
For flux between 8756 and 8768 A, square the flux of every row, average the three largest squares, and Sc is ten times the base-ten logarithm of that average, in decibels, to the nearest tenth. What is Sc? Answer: 30.9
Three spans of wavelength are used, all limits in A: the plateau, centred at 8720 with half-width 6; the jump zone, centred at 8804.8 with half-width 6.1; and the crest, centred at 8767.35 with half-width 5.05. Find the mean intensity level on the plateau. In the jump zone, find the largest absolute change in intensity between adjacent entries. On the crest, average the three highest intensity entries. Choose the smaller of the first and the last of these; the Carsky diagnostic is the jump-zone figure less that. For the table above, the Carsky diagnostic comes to -33.7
